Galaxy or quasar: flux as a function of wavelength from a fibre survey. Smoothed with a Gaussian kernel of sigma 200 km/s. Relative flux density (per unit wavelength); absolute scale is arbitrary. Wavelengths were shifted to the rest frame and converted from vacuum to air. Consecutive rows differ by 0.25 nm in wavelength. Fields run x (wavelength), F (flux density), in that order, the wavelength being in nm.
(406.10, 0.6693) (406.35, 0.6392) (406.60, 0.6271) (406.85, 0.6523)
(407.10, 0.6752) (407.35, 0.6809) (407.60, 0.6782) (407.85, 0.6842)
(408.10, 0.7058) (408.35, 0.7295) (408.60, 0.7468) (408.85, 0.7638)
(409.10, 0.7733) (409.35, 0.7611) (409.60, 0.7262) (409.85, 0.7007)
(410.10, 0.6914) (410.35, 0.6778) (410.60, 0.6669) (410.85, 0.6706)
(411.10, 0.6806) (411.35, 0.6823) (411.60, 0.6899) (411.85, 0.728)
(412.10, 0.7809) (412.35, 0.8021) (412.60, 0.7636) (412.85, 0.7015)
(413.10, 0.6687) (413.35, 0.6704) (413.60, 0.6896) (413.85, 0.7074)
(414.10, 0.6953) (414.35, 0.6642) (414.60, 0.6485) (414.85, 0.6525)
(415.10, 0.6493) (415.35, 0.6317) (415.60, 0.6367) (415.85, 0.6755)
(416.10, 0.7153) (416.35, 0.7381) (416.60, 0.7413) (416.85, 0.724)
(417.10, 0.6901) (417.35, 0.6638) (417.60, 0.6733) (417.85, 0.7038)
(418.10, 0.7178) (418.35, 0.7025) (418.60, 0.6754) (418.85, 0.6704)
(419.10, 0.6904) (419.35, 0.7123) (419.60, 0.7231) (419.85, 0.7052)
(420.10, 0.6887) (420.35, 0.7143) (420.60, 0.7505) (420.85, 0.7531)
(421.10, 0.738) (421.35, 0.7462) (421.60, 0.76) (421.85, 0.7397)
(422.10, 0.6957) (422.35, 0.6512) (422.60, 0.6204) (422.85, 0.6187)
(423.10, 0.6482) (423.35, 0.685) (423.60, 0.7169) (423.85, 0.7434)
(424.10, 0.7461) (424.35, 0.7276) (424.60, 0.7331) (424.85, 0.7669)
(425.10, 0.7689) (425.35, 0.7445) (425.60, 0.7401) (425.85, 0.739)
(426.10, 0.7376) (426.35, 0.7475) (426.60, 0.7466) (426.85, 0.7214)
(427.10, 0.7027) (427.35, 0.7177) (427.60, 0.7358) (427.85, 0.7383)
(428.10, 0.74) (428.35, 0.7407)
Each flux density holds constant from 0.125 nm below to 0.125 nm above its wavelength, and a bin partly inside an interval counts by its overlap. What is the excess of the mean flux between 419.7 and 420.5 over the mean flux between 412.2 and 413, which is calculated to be -0.05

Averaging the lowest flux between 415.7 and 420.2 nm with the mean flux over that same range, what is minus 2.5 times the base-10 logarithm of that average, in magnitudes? 0.415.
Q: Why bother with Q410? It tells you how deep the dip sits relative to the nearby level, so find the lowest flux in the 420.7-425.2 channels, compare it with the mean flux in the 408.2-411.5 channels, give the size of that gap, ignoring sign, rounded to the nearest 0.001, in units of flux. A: 0.094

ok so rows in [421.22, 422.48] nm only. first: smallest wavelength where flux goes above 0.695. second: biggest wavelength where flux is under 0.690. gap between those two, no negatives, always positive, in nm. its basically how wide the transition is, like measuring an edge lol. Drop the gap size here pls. 1.00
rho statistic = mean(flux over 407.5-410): 0.727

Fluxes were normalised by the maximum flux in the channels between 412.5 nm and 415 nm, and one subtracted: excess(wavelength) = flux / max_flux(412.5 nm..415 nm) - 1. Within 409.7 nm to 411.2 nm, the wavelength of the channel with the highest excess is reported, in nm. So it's 409.85 nm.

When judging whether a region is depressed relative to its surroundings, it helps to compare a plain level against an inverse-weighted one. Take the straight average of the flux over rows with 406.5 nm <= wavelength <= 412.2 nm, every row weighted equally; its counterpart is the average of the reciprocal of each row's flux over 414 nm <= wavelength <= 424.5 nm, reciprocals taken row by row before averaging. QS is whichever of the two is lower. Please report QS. 0.703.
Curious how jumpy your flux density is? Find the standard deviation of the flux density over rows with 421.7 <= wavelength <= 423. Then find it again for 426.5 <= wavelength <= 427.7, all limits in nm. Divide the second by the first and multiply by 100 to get 33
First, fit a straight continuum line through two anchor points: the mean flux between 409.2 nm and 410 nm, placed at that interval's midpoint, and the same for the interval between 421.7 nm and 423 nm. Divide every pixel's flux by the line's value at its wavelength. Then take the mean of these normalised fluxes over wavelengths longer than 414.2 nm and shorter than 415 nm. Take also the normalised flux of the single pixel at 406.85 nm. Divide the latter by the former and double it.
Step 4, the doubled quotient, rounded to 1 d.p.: 1.9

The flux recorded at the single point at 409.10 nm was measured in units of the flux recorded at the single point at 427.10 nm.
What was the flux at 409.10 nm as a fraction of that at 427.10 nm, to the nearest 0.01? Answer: 1.10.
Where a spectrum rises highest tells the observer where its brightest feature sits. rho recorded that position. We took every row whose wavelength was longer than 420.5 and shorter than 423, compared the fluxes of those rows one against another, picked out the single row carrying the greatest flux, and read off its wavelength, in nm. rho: 421.60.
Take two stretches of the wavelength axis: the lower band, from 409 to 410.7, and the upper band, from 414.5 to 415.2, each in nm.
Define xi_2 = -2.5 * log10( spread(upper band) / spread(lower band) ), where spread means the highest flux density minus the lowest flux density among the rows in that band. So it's 3.6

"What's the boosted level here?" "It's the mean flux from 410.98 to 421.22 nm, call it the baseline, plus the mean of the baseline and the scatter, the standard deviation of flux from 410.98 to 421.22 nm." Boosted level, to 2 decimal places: 1.07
